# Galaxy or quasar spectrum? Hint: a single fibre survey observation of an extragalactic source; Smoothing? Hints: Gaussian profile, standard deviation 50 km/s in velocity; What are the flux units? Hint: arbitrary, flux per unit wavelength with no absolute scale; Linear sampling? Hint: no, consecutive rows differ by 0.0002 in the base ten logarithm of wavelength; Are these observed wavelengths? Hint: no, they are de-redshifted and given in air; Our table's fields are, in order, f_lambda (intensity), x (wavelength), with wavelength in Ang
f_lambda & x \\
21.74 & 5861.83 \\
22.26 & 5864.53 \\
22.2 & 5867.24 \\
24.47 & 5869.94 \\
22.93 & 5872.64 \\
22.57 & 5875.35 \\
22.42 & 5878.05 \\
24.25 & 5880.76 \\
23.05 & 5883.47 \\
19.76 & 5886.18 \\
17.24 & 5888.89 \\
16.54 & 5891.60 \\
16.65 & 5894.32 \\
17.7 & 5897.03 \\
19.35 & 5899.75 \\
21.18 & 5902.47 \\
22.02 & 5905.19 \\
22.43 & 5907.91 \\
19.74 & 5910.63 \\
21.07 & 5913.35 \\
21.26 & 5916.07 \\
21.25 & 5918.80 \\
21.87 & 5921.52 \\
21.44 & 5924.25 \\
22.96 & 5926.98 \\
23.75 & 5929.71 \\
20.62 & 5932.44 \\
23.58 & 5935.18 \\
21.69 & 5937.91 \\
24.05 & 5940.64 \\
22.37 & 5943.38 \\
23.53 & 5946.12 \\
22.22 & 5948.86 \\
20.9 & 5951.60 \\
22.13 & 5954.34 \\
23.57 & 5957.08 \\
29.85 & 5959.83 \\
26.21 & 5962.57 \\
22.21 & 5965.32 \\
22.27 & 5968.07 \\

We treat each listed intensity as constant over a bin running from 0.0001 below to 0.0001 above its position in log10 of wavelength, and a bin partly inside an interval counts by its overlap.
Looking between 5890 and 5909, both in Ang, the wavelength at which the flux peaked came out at 5907.91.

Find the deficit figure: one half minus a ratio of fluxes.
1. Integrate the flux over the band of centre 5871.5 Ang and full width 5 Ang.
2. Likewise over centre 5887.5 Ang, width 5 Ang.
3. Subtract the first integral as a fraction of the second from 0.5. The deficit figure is -0.78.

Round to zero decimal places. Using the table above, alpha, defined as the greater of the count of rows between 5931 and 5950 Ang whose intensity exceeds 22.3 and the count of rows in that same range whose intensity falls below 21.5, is 4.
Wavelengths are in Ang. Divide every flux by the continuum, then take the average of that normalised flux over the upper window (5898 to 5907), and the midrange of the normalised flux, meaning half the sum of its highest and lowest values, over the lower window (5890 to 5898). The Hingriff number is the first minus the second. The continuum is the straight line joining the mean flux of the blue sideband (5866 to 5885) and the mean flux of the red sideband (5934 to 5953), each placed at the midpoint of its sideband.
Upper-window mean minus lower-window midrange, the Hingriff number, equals 0.16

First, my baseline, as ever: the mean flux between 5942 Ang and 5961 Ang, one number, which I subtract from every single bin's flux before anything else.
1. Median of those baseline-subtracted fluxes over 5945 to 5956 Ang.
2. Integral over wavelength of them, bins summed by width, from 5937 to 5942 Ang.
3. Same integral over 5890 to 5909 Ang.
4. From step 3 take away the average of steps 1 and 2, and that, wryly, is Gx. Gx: -76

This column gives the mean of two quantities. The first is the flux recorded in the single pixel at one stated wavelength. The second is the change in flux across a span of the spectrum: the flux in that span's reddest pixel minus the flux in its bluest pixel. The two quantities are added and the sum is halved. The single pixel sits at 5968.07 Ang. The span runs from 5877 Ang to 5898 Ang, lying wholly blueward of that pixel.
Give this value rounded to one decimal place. 8.8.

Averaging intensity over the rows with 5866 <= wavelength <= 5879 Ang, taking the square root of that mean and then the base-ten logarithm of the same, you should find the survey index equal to 0.680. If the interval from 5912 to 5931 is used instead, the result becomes 0.671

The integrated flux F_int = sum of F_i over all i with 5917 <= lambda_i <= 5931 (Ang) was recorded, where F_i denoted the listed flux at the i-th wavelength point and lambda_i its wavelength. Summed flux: 111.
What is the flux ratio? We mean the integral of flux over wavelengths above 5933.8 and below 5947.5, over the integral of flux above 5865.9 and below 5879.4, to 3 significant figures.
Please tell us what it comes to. 1.02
